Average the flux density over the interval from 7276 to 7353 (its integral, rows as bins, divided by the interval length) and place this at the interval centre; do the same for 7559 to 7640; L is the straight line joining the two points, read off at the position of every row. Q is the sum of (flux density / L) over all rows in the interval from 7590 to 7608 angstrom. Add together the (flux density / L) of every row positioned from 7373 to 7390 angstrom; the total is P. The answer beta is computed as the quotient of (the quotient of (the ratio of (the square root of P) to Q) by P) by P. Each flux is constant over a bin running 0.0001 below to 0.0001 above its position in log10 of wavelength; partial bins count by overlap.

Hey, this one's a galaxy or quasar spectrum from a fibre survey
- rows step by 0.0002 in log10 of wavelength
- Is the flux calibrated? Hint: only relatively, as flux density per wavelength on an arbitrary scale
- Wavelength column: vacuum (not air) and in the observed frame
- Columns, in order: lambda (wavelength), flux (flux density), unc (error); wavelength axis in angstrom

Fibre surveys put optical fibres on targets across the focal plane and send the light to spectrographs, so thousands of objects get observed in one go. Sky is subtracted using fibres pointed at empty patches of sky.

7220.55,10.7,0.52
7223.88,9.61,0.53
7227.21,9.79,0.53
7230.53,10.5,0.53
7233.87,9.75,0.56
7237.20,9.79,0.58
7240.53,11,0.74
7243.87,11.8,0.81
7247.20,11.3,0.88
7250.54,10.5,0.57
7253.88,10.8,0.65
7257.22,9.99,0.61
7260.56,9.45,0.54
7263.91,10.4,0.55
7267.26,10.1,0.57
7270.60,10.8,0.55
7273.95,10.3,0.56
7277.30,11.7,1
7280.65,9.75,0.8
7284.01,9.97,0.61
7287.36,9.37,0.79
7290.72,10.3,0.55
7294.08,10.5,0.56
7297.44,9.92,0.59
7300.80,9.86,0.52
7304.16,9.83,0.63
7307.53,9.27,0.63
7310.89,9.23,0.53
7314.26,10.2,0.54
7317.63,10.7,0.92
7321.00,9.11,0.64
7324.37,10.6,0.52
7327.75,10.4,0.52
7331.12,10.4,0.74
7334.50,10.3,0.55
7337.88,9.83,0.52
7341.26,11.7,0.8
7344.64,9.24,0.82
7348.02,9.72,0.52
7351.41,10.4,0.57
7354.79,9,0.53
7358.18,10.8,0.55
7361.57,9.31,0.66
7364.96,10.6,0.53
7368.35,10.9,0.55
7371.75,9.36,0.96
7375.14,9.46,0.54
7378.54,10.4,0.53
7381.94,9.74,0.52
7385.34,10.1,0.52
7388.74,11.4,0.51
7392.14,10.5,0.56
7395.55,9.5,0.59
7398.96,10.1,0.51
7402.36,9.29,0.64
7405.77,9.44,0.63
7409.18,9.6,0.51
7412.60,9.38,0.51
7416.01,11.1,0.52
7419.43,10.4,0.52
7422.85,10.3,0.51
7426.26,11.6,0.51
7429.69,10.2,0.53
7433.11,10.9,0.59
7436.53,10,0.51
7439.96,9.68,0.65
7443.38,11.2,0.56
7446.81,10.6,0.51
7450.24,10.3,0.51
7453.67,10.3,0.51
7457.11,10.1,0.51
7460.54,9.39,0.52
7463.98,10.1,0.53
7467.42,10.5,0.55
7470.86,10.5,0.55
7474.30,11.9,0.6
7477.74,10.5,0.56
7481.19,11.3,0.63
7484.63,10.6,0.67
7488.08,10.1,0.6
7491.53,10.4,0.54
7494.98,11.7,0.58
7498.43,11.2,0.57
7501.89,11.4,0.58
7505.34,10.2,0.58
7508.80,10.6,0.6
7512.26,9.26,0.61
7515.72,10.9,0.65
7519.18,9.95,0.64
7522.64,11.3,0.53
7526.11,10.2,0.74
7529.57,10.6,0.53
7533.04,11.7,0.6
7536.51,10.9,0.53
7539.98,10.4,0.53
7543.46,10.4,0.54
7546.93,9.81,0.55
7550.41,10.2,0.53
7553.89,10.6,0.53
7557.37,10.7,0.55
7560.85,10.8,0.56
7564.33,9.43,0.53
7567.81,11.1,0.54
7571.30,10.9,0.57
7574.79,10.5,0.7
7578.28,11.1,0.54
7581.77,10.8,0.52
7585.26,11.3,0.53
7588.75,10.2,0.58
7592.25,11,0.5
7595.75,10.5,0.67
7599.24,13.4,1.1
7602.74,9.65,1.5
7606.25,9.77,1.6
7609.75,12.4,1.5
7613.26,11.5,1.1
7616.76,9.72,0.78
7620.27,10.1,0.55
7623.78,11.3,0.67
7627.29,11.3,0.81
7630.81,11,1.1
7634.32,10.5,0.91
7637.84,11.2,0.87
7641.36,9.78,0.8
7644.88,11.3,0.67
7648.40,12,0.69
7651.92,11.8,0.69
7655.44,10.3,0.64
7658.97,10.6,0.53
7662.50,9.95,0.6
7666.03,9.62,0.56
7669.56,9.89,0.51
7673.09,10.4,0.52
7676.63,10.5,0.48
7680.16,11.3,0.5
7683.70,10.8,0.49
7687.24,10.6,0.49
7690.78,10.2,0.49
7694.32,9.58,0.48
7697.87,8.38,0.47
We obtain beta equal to 0.0180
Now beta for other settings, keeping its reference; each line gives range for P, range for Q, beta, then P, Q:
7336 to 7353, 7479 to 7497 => 0.0174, 5.00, 5.13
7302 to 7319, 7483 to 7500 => 0.0181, 4.88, 5.11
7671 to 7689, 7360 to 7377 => 0.0193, 4.85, 4.85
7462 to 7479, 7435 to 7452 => 0.0175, 5.09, 4.96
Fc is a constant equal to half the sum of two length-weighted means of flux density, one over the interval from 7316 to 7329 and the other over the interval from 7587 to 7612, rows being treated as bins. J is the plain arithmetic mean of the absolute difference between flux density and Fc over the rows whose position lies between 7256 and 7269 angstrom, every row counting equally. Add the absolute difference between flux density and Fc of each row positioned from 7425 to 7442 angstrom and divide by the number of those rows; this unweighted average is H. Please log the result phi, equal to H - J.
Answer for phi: 0.03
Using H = 0.64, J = 0.61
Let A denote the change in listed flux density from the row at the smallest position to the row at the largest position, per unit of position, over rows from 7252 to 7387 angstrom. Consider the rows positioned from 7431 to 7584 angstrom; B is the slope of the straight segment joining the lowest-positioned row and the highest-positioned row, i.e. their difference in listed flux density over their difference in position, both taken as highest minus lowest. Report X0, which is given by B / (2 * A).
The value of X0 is 0.1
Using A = -0.01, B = -0.001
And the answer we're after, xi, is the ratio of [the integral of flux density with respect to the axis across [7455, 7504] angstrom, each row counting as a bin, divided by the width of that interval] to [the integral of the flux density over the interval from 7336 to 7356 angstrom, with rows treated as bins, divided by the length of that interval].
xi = 1.07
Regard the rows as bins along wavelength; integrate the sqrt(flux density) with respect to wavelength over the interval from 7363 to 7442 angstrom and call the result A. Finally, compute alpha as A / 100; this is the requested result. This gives 2.52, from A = 252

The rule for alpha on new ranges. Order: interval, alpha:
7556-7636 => 2.63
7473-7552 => 2.58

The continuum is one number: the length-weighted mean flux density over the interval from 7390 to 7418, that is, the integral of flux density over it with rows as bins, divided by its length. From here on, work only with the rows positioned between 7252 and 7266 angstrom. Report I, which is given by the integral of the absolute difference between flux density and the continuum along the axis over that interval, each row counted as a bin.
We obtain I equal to 6.7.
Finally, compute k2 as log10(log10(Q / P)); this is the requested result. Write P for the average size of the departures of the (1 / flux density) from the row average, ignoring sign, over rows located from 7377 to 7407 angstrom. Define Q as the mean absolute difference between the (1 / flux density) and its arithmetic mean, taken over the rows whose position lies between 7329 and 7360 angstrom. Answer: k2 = -1.00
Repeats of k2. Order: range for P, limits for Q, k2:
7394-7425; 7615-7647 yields -1.82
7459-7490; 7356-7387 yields -0.96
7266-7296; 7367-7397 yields -0.95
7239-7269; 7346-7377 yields -0.95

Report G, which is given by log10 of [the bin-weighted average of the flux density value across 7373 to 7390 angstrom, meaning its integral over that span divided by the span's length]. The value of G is 1.01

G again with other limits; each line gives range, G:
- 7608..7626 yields 1.04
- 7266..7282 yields 1.02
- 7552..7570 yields 1.02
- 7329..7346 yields 1.01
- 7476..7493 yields 1.02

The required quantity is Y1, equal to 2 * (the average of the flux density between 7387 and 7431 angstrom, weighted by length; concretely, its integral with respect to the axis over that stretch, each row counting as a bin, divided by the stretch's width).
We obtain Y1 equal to 20.4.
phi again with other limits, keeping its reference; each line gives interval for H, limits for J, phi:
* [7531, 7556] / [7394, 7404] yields -0.54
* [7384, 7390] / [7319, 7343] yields 0.07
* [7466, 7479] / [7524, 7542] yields 0.00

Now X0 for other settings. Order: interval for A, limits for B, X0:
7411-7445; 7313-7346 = -0.3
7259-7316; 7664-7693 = 0.8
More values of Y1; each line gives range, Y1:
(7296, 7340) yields 20.0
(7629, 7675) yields 21.3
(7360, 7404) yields 20.1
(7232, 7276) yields 20.9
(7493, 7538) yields 21.5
